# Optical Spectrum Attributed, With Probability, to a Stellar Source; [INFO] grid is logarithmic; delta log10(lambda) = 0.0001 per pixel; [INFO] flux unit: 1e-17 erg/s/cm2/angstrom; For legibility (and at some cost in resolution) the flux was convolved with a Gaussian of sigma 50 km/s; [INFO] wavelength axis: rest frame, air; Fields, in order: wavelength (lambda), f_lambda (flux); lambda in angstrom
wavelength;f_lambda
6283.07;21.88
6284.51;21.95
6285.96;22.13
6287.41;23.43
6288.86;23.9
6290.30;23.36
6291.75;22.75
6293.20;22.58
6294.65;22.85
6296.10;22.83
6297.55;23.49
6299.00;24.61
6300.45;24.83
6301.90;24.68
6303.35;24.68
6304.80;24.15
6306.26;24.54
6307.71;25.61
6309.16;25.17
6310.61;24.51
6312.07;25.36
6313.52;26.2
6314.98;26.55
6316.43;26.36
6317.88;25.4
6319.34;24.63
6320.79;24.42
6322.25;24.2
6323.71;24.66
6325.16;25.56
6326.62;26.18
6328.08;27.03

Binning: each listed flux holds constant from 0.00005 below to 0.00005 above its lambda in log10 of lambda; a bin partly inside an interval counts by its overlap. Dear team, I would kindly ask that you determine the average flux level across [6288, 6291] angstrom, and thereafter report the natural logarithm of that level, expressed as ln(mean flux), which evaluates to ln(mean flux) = 3.16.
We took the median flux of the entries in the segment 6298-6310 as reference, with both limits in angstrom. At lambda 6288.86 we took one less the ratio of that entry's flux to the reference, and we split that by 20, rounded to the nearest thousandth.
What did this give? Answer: 0.002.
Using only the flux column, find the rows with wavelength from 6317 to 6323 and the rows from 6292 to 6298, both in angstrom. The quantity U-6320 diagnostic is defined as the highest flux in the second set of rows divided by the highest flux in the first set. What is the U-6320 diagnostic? 0.92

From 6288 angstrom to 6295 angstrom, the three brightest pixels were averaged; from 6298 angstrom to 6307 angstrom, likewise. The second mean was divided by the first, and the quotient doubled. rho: 2.12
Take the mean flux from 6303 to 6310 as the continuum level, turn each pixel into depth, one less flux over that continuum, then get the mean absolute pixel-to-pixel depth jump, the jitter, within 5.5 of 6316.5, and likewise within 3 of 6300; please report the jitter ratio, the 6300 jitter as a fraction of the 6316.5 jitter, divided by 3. 0.30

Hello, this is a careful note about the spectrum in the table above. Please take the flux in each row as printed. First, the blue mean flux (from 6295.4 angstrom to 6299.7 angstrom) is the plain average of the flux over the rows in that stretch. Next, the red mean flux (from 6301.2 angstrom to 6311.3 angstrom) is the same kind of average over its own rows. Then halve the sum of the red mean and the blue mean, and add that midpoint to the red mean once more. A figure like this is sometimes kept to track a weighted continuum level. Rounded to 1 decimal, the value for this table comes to 49.0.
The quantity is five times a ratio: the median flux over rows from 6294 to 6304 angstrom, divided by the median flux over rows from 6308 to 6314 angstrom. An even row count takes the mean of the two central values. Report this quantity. 4.87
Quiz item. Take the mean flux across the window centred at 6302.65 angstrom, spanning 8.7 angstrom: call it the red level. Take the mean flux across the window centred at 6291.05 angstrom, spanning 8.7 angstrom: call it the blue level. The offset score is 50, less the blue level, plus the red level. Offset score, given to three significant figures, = 51.4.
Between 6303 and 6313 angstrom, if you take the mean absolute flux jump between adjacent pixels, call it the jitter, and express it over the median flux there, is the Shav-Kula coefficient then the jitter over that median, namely 0.0266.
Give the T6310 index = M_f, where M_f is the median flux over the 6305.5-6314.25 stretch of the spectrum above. 25.3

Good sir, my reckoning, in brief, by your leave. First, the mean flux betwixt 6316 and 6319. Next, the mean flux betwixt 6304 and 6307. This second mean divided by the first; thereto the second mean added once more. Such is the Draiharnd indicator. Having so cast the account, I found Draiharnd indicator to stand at 25.3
